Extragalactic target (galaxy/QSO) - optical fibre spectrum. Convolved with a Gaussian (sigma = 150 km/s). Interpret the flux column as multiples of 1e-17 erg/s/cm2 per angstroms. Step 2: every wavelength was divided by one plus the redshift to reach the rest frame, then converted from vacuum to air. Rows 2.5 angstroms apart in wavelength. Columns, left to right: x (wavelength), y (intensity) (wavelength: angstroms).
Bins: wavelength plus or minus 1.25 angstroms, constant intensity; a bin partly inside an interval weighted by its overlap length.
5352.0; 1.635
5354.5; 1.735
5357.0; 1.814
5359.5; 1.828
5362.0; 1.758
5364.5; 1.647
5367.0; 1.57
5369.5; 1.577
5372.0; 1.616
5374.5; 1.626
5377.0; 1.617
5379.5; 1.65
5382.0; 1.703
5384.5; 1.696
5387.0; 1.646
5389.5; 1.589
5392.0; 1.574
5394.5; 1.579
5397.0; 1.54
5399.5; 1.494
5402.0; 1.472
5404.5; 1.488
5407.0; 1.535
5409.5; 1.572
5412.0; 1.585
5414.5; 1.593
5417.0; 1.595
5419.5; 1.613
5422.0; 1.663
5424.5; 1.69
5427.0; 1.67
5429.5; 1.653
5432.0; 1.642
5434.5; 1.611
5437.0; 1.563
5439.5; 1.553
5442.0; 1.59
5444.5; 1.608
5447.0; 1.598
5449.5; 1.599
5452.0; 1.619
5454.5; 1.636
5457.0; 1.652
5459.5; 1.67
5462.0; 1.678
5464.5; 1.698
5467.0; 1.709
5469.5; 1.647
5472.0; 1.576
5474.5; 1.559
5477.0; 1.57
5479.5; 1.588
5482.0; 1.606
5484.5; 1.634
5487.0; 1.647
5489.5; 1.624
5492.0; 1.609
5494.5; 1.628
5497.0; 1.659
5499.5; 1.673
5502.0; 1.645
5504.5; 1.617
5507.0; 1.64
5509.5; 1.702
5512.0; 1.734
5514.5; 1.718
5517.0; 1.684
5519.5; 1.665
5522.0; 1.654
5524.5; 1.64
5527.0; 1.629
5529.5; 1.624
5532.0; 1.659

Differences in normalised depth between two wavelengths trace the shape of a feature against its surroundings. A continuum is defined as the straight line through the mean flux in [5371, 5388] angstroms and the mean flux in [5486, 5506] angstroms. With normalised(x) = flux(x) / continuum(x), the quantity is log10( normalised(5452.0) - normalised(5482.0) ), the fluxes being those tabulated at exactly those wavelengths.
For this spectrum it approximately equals -2.23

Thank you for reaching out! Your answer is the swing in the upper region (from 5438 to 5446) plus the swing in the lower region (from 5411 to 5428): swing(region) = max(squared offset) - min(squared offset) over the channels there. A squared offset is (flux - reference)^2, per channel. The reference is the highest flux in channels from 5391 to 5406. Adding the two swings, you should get 0.013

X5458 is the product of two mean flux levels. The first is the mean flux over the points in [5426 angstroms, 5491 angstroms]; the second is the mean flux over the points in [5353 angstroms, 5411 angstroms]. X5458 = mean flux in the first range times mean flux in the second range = 2.63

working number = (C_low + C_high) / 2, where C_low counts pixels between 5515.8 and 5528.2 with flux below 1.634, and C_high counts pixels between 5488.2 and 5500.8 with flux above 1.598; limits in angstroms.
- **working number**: 3.0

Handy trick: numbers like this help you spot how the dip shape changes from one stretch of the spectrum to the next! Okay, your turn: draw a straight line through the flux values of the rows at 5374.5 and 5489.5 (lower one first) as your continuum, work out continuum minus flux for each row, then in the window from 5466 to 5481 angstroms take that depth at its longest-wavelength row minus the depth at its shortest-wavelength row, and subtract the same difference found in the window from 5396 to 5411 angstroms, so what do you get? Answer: 0.2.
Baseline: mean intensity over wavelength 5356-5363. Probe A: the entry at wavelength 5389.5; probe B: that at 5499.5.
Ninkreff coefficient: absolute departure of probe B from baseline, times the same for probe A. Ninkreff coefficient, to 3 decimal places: 0.027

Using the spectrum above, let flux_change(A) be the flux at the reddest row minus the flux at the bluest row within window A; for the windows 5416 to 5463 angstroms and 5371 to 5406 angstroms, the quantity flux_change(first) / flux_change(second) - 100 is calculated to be -101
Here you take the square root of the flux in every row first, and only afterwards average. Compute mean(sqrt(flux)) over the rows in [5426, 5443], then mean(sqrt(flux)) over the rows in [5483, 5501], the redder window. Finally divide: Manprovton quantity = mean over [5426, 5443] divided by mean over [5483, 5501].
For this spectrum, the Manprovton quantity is 0.99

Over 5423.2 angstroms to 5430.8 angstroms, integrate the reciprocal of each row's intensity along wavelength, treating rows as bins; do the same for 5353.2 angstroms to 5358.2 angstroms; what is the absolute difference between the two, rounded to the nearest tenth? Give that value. 1.7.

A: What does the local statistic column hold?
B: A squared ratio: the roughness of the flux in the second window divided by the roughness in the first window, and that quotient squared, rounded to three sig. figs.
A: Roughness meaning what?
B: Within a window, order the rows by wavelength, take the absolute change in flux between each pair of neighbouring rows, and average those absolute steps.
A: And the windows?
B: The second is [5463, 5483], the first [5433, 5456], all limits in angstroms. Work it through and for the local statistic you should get 2.18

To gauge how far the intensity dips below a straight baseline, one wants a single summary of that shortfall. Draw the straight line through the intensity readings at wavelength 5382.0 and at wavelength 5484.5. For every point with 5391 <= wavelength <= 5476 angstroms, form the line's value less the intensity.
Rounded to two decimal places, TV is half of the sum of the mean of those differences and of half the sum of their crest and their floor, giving 0.07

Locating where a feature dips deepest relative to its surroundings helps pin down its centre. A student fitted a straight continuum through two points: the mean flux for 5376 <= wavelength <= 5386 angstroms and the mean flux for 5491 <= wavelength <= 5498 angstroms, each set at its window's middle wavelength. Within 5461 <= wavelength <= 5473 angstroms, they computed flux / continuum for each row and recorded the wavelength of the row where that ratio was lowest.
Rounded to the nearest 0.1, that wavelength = 5472.0 angstroms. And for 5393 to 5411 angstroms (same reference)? 5402.0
